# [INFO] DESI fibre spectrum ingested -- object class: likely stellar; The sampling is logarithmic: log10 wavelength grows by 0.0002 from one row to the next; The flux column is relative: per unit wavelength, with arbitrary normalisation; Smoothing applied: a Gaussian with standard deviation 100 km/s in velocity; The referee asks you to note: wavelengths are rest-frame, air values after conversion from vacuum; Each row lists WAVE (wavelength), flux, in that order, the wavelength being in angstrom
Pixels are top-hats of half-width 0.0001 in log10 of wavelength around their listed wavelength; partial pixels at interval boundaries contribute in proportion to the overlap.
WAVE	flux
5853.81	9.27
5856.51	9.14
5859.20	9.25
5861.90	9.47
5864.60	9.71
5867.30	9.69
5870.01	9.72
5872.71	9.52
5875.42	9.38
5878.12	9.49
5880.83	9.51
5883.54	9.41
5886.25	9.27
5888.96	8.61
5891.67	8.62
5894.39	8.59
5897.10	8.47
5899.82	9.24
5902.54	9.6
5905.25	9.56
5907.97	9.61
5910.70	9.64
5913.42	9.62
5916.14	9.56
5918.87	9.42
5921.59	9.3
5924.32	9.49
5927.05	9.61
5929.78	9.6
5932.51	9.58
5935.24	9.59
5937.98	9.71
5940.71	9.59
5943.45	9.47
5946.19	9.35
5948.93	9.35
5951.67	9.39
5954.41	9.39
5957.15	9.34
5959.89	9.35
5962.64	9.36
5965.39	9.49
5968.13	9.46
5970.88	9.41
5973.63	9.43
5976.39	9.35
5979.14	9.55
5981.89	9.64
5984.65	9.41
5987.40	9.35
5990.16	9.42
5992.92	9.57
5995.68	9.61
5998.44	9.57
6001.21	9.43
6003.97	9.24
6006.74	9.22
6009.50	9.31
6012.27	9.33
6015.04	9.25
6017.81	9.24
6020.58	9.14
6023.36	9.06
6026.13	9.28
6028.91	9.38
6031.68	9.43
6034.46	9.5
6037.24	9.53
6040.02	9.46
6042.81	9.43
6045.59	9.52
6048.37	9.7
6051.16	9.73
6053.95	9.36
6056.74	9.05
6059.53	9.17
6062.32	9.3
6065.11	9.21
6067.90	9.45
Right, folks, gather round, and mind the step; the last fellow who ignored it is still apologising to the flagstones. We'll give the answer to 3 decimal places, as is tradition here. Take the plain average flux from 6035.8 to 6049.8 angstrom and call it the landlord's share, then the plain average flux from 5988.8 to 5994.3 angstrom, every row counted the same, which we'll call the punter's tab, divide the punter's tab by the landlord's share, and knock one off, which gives -0.003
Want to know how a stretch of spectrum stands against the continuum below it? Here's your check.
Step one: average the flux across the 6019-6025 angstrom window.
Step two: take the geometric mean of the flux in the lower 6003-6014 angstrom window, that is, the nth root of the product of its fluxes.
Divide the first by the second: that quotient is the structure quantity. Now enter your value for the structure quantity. 0.98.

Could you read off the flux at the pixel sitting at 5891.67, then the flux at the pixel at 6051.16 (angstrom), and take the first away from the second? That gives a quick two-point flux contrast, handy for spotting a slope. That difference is 1.1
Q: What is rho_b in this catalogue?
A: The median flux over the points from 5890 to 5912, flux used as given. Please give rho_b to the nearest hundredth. 9.40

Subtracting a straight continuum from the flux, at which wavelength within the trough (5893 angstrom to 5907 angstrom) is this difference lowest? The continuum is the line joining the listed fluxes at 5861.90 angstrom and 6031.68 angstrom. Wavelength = 5897.10 angstrom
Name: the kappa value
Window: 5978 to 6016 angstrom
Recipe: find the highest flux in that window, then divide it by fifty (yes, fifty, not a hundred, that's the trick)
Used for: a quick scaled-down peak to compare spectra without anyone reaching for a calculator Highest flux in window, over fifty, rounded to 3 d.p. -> 0.193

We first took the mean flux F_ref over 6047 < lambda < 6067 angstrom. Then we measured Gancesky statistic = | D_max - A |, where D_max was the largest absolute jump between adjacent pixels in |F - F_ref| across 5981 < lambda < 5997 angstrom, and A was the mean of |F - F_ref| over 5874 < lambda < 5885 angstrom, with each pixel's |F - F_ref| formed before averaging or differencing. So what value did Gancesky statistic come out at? 0.14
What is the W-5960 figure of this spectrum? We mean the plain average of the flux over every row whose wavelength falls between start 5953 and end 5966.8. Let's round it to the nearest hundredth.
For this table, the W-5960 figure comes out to 9.39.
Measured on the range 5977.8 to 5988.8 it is 9.49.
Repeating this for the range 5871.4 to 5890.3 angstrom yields 9.31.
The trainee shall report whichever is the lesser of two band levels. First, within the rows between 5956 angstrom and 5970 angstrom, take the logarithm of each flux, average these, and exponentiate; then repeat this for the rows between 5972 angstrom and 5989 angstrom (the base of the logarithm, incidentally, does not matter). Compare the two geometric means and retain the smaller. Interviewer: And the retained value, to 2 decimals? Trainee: 9.40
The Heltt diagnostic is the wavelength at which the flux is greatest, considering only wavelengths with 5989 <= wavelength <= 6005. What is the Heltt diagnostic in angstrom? 5995.68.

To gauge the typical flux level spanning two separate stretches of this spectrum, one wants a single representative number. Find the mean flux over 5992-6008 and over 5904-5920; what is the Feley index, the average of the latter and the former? 9.50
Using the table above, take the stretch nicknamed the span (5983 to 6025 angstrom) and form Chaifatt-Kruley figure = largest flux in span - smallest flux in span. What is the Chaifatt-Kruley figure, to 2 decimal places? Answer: 0.55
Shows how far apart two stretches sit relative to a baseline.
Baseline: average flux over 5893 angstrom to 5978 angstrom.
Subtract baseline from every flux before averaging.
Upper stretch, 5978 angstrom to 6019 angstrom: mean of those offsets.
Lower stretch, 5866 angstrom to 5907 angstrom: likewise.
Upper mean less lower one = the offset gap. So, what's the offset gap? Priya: 0.16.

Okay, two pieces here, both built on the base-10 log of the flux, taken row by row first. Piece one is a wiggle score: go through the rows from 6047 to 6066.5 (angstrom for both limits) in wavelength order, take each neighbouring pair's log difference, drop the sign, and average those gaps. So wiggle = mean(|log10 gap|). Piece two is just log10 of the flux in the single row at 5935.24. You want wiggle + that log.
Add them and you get 0.990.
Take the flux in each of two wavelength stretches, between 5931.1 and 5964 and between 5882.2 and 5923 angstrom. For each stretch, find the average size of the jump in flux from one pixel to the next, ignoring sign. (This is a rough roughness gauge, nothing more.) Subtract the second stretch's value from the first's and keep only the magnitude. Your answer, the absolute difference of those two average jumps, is 0.128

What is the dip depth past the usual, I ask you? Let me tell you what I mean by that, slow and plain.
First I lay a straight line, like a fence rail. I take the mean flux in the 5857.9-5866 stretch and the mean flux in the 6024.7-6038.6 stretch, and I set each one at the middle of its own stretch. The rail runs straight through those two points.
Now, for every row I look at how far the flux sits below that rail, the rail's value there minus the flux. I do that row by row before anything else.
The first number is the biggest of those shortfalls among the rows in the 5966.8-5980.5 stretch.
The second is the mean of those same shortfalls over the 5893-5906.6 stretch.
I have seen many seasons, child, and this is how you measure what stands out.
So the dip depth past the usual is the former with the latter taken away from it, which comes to -0.28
